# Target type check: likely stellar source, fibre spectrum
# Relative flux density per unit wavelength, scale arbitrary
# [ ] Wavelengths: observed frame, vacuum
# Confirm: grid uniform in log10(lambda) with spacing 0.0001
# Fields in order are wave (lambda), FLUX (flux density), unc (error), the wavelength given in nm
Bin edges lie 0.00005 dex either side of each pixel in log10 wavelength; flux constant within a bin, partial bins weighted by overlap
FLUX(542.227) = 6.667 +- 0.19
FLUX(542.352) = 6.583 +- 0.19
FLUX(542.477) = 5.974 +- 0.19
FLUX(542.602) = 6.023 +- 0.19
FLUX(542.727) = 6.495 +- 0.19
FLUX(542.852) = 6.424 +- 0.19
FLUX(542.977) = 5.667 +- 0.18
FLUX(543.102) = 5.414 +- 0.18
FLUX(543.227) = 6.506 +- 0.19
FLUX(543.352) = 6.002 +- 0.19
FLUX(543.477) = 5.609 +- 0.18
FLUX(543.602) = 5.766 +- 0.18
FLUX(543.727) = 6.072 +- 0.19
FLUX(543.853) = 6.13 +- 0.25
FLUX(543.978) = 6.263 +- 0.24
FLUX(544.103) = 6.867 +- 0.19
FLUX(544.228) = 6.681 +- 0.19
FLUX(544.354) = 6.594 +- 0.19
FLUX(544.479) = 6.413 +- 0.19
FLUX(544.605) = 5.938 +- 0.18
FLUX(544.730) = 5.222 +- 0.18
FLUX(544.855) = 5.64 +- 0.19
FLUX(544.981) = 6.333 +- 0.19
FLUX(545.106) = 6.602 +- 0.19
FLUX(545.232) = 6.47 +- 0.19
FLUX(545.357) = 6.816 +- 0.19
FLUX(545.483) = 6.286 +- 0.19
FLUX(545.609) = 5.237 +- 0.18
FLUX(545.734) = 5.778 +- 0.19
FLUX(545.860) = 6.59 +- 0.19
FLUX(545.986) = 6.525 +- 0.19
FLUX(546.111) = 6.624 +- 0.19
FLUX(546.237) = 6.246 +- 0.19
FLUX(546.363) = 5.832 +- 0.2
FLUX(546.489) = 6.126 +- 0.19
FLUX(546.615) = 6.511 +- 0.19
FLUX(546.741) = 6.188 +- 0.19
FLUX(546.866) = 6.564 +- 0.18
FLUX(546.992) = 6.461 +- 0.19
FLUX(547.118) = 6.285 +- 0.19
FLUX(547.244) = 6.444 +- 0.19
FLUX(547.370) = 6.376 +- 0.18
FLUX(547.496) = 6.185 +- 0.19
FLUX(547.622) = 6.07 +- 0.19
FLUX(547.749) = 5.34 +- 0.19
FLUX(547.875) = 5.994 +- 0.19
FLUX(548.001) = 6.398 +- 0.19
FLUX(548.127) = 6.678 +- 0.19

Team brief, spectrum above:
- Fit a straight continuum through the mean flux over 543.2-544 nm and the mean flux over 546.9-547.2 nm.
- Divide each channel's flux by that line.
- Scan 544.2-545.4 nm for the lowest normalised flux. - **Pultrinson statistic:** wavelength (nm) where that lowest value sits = 544.730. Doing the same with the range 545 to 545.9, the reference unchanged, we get 545.609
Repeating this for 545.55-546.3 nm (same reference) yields 545.609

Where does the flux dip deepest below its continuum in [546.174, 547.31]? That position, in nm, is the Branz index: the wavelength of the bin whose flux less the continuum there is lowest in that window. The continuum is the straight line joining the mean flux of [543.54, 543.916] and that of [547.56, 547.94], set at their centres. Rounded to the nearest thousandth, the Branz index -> 546.363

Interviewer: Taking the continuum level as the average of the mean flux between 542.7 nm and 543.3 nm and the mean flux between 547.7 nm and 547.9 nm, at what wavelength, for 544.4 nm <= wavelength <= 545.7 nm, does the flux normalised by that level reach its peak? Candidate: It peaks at 545.357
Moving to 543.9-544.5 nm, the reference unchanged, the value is 544.103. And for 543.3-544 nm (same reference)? 543.978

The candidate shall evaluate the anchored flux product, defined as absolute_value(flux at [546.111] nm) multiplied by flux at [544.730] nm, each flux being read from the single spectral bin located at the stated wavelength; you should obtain 35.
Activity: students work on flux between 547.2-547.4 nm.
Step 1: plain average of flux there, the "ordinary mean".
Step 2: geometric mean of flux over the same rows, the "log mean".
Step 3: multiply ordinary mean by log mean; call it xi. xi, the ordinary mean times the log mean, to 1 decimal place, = 41.1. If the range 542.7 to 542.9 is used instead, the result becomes 41.7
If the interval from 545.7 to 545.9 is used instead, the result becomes 38.2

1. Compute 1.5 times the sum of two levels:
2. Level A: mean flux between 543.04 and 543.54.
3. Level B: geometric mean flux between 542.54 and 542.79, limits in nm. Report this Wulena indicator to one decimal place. 18.2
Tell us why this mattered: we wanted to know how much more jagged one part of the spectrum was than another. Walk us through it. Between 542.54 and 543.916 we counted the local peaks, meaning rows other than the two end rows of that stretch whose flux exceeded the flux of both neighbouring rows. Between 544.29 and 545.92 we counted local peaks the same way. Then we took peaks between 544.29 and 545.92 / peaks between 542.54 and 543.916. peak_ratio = 1.0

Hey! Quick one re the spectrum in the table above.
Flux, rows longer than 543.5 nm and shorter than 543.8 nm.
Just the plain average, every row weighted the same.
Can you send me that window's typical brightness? 5.9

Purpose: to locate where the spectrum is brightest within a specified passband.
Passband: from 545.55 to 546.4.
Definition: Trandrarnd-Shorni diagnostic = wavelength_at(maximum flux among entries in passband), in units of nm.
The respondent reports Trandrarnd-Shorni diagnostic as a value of 546.111 nm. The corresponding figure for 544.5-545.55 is 545.357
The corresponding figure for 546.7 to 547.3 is 546.866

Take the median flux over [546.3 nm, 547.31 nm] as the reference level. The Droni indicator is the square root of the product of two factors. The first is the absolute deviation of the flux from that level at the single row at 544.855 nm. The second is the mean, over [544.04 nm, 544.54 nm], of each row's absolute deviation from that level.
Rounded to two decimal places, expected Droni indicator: 0.45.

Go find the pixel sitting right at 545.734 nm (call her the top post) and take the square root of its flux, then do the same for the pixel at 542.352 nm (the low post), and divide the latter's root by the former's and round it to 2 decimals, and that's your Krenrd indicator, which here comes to 1.07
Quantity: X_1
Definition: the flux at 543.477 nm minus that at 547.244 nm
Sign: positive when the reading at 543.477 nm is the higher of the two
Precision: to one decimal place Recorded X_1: -0.8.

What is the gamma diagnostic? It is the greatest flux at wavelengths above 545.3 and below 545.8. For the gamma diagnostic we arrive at 6.816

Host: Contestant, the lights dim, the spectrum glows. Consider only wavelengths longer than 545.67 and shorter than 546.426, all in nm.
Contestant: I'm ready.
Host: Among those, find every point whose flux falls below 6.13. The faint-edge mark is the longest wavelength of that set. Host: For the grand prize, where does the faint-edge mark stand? 546.363 nm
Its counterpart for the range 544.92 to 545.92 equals 545.734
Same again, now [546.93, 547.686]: 547.622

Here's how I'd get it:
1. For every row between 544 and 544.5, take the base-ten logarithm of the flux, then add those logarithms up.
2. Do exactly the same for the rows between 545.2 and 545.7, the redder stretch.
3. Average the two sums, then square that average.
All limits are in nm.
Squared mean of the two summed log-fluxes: 10.4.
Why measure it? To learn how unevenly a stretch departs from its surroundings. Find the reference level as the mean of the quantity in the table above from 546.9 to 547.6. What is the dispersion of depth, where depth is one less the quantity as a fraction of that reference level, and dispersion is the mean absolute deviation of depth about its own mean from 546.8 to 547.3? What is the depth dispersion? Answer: 0.01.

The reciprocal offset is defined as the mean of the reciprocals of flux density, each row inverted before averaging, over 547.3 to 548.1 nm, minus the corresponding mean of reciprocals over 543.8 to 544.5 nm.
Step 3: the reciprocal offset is 0.011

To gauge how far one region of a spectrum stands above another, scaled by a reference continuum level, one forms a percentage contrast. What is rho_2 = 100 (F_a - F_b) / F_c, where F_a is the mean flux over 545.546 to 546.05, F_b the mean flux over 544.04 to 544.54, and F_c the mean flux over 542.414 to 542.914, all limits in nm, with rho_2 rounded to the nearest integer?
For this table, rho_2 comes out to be -10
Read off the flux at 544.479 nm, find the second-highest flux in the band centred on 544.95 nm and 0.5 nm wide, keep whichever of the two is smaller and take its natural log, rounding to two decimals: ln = 1.85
